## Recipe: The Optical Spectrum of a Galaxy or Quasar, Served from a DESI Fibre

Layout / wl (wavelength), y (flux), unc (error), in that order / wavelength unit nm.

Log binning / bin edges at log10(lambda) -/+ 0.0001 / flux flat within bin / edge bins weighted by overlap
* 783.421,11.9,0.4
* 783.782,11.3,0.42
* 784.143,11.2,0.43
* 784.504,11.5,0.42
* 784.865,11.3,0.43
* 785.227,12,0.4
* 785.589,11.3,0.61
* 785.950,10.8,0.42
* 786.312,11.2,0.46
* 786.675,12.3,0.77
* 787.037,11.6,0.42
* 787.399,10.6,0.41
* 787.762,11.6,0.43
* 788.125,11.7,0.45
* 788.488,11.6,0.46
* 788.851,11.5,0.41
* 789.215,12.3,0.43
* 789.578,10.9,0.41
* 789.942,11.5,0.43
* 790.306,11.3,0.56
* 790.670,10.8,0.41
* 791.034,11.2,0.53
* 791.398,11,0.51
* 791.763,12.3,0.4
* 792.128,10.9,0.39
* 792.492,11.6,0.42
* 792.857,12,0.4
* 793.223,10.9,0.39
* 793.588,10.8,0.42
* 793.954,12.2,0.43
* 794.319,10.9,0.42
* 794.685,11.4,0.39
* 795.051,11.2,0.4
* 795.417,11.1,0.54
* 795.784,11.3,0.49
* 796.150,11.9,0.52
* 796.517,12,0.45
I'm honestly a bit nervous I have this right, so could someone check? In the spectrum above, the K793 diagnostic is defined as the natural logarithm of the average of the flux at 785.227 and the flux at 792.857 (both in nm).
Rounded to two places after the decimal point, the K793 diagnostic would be 2.48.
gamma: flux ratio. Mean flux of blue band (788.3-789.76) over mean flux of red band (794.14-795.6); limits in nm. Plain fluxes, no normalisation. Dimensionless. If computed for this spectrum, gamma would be 1.04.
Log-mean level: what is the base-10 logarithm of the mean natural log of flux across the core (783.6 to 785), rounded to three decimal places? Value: 0.385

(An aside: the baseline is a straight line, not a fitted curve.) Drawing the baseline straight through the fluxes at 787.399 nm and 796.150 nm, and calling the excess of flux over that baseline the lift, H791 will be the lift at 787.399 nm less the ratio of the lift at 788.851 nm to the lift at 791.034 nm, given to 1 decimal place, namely -11.4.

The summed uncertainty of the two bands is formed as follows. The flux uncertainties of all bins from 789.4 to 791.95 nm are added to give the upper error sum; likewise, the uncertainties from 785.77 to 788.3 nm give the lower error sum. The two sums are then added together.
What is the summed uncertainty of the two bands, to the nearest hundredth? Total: 6.61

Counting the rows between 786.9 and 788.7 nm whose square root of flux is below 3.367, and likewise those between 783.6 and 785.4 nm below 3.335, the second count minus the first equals -1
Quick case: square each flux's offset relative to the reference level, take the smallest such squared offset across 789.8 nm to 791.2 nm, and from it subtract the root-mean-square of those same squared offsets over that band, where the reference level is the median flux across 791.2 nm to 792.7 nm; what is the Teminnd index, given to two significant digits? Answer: -0.13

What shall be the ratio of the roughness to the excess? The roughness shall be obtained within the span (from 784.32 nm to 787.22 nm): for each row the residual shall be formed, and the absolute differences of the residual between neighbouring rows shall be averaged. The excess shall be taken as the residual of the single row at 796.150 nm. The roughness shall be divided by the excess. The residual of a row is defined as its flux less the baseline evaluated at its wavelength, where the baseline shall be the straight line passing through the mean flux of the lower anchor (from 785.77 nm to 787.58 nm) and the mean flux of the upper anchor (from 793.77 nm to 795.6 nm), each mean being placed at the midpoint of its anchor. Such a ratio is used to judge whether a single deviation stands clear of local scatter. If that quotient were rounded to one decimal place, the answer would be 1.2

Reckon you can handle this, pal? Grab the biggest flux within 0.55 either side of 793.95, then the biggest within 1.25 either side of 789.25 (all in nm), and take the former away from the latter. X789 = 0.10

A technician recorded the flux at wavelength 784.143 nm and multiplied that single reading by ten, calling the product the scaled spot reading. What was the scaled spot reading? 112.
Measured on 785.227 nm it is 120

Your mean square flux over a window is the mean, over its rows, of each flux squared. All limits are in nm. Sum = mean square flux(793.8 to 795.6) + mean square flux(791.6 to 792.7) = 264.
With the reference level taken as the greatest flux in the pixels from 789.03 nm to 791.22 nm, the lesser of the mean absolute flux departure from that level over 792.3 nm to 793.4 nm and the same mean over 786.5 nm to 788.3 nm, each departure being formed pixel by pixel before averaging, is 0.74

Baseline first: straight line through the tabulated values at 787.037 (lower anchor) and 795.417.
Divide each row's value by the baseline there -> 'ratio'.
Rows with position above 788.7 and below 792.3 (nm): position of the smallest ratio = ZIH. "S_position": 790.670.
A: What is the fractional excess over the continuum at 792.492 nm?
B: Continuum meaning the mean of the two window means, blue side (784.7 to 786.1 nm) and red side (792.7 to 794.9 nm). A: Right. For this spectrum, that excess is 0.02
